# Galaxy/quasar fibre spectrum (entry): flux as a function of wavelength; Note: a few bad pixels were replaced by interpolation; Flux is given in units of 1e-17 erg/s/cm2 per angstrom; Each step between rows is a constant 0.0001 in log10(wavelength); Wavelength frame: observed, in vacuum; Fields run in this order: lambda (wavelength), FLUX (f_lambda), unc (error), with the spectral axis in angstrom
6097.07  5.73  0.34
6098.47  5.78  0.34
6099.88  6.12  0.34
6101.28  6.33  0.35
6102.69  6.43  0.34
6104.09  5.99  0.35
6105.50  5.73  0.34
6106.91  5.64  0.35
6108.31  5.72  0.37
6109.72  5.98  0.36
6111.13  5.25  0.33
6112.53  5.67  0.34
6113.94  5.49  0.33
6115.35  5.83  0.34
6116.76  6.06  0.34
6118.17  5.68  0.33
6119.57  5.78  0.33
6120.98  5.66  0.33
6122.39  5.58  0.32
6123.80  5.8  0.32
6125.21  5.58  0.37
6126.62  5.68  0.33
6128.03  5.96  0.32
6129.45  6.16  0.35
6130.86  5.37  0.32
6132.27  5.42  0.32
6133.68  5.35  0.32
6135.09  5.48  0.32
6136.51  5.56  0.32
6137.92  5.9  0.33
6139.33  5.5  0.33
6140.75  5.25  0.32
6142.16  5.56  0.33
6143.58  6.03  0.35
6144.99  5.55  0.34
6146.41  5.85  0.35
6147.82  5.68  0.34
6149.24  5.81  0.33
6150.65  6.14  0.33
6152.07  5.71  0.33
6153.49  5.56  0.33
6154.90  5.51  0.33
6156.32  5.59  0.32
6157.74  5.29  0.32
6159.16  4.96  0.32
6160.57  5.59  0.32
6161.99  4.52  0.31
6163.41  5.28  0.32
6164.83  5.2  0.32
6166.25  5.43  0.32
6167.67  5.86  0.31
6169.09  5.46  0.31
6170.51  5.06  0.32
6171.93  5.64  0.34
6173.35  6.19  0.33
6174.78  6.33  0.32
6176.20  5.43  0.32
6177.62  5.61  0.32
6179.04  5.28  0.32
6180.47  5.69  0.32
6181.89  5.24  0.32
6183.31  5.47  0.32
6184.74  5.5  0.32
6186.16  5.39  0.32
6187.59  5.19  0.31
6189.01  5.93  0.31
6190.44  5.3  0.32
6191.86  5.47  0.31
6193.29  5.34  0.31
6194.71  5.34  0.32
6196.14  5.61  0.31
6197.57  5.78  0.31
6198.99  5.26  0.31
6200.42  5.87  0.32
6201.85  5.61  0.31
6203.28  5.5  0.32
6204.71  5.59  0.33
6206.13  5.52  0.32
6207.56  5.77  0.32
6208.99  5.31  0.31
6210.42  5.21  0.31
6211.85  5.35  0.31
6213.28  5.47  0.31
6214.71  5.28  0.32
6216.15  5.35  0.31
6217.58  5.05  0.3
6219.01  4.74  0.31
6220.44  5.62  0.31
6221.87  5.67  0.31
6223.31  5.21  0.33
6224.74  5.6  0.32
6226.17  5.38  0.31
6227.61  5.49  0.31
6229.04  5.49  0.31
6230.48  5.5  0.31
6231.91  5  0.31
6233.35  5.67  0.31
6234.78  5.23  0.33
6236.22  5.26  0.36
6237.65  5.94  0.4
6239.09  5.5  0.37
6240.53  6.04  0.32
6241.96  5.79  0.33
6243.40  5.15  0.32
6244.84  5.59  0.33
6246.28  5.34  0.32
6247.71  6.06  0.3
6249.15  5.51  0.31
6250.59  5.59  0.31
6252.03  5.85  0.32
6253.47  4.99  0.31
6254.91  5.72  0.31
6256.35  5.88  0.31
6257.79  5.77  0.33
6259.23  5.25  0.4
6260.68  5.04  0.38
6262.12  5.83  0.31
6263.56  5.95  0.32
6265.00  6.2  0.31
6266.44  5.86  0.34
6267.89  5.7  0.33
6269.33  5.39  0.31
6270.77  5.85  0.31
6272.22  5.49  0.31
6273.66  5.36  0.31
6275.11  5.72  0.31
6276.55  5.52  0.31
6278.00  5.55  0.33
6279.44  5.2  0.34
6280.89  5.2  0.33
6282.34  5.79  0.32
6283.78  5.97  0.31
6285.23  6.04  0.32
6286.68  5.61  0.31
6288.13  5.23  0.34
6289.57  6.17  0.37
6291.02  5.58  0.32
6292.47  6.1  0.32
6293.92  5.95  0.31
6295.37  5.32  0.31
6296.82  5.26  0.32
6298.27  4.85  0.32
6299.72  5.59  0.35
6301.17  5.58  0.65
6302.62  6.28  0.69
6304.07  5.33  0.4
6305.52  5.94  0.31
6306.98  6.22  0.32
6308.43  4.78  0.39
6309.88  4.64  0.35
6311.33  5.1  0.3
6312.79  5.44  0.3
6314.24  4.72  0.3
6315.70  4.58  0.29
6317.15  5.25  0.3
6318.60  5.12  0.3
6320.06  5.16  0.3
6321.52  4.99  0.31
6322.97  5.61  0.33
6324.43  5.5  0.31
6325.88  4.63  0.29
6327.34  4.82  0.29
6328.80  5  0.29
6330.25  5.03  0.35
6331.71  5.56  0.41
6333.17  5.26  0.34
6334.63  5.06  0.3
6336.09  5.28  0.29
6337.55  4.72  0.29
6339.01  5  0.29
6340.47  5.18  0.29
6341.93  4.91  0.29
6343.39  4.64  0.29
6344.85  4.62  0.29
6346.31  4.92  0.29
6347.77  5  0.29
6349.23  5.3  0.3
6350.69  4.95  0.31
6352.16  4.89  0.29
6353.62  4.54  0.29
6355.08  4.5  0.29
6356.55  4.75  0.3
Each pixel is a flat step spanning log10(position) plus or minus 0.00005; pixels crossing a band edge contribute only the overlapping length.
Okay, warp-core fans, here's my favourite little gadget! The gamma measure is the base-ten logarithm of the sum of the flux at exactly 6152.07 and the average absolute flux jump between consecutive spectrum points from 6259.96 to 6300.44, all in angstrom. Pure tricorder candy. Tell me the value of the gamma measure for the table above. 0.78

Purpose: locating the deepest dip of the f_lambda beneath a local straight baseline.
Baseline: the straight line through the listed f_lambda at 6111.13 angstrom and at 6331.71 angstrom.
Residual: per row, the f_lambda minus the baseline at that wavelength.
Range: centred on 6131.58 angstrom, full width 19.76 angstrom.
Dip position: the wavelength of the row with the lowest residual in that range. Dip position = 6140.75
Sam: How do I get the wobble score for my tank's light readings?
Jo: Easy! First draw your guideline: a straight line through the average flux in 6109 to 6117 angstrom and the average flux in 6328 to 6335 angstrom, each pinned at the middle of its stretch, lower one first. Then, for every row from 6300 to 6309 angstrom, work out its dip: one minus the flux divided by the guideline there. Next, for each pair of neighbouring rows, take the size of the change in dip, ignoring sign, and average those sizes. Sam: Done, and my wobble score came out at 0.15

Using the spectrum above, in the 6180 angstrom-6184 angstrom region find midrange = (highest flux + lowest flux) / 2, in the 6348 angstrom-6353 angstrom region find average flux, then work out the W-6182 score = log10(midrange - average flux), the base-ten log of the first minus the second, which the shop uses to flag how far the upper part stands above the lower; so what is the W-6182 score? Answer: -0.4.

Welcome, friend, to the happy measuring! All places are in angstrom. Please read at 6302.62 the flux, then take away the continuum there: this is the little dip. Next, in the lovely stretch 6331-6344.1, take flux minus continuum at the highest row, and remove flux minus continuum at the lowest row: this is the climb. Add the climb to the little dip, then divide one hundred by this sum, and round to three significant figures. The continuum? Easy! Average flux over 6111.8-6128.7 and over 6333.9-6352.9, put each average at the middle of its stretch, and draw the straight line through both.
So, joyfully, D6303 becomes 333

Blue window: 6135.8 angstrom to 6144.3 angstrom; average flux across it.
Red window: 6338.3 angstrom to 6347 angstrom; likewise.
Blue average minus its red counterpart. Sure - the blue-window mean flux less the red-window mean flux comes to 0.75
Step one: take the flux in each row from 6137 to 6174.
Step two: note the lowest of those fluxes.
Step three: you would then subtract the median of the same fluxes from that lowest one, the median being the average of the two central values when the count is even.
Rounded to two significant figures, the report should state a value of -1.0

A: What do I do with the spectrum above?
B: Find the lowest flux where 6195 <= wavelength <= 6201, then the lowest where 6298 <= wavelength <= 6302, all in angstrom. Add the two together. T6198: 10.1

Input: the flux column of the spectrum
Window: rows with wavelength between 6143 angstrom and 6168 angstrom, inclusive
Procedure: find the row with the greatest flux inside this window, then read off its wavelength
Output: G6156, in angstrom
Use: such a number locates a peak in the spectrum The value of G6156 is 6150.65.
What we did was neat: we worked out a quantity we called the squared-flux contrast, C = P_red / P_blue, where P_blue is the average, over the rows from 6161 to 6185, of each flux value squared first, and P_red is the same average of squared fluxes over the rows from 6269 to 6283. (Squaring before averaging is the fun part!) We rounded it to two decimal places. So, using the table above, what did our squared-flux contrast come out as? 1.01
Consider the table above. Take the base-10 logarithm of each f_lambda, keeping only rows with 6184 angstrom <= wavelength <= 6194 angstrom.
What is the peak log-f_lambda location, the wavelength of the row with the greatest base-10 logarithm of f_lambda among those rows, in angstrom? 6189.01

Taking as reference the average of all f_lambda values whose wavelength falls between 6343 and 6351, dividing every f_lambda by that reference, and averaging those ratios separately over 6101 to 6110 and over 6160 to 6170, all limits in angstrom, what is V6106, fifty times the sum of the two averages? 115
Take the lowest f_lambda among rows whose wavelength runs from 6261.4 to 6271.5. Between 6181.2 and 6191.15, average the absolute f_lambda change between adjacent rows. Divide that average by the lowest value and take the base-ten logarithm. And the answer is -1.22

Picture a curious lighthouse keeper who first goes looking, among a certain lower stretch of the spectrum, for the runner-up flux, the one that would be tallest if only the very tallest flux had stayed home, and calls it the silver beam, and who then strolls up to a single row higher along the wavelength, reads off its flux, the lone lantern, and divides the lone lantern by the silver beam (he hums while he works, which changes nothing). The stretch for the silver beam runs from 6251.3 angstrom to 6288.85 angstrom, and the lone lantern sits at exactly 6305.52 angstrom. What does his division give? 0.98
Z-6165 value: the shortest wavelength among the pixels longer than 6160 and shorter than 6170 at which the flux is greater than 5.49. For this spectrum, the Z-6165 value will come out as 6160.57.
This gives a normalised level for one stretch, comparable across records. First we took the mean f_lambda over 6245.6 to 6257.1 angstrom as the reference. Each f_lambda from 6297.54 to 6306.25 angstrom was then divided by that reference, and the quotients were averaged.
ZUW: 1.00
